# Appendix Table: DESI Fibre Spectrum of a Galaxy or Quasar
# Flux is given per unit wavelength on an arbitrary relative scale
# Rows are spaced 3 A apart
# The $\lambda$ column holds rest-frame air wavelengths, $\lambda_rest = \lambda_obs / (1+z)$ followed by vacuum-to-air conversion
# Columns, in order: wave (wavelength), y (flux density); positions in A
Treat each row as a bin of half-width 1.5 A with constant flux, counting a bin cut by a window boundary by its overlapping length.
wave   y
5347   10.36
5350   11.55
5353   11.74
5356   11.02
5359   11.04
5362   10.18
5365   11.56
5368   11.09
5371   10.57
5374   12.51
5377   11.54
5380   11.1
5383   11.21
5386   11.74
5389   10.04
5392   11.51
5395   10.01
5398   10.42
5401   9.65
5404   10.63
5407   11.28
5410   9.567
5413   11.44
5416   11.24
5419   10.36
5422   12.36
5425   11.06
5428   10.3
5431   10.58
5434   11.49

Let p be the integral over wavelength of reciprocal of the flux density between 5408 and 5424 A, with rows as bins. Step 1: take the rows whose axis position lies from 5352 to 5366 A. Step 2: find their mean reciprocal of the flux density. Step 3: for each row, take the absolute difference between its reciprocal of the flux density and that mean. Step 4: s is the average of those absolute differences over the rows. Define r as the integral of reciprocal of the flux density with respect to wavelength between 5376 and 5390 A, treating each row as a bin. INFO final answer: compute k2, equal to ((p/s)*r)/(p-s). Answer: 358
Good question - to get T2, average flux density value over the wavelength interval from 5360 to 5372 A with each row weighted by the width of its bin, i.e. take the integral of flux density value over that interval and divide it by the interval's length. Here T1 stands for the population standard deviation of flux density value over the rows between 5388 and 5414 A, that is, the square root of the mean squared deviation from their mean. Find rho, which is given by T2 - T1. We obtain 10.2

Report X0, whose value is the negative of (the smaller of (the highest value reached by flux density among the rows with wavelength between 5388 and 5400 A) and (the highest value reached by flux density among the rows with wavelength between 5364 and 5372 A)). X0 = -11.5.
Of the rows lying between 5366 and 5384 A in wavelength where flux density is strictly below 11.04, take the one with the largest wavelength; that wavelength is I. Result 5371 A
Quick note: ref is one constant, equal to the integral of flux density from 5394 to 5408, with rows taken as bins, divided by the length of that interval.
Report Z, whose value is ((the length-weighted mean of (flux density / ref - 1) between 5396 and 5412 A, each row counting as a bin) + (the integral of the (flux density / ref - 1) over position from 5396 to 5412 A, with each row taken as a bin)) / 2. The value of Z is 0.0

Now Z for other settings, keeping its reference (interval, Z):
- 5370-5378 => 0.5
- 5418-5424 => 0.3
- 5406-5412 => 0.0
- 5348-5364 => 0.6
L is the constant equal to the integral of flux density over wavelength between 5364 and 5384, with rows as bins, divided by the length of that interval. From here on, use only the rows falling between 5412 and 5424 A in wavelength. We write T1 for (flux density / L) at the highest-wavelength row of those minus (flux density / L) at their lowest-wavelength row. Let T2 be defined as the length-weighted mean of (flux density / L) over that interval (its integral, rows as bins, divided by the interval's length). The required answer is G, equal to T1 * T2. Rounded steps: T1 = 0.081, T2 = 1.00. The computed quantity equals 0.08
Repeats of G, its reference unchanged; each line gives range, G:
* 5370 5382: 0.05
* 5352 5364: -0.13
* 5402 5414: 0.07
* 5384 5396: -0.15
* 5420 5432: -0.15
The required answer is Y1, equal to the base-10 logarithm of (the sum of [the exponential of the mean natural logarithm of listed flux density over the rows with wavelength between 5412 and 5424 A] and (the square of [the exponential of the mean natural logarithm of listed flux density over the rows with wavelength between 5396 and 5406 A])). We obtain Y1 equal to 2.06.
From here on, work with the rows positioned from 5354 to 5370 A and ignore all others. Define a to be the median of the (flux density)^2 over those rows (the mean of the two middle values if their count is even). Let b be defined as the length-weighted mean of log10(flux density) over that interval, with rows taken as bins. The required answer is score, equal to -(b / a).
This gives -0.0085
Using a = 122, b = 1.041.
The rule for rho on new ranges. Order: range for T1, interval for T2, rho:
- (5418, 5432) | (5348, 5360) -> 10.5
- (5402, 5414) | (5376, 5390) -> 10.4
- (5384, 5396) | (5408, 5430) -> 10.1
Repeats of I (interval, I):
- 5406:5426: 5419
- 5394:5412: 5410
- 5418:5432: 5431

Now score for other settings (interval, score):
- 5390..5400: -0.0094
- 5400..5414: -0.0090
